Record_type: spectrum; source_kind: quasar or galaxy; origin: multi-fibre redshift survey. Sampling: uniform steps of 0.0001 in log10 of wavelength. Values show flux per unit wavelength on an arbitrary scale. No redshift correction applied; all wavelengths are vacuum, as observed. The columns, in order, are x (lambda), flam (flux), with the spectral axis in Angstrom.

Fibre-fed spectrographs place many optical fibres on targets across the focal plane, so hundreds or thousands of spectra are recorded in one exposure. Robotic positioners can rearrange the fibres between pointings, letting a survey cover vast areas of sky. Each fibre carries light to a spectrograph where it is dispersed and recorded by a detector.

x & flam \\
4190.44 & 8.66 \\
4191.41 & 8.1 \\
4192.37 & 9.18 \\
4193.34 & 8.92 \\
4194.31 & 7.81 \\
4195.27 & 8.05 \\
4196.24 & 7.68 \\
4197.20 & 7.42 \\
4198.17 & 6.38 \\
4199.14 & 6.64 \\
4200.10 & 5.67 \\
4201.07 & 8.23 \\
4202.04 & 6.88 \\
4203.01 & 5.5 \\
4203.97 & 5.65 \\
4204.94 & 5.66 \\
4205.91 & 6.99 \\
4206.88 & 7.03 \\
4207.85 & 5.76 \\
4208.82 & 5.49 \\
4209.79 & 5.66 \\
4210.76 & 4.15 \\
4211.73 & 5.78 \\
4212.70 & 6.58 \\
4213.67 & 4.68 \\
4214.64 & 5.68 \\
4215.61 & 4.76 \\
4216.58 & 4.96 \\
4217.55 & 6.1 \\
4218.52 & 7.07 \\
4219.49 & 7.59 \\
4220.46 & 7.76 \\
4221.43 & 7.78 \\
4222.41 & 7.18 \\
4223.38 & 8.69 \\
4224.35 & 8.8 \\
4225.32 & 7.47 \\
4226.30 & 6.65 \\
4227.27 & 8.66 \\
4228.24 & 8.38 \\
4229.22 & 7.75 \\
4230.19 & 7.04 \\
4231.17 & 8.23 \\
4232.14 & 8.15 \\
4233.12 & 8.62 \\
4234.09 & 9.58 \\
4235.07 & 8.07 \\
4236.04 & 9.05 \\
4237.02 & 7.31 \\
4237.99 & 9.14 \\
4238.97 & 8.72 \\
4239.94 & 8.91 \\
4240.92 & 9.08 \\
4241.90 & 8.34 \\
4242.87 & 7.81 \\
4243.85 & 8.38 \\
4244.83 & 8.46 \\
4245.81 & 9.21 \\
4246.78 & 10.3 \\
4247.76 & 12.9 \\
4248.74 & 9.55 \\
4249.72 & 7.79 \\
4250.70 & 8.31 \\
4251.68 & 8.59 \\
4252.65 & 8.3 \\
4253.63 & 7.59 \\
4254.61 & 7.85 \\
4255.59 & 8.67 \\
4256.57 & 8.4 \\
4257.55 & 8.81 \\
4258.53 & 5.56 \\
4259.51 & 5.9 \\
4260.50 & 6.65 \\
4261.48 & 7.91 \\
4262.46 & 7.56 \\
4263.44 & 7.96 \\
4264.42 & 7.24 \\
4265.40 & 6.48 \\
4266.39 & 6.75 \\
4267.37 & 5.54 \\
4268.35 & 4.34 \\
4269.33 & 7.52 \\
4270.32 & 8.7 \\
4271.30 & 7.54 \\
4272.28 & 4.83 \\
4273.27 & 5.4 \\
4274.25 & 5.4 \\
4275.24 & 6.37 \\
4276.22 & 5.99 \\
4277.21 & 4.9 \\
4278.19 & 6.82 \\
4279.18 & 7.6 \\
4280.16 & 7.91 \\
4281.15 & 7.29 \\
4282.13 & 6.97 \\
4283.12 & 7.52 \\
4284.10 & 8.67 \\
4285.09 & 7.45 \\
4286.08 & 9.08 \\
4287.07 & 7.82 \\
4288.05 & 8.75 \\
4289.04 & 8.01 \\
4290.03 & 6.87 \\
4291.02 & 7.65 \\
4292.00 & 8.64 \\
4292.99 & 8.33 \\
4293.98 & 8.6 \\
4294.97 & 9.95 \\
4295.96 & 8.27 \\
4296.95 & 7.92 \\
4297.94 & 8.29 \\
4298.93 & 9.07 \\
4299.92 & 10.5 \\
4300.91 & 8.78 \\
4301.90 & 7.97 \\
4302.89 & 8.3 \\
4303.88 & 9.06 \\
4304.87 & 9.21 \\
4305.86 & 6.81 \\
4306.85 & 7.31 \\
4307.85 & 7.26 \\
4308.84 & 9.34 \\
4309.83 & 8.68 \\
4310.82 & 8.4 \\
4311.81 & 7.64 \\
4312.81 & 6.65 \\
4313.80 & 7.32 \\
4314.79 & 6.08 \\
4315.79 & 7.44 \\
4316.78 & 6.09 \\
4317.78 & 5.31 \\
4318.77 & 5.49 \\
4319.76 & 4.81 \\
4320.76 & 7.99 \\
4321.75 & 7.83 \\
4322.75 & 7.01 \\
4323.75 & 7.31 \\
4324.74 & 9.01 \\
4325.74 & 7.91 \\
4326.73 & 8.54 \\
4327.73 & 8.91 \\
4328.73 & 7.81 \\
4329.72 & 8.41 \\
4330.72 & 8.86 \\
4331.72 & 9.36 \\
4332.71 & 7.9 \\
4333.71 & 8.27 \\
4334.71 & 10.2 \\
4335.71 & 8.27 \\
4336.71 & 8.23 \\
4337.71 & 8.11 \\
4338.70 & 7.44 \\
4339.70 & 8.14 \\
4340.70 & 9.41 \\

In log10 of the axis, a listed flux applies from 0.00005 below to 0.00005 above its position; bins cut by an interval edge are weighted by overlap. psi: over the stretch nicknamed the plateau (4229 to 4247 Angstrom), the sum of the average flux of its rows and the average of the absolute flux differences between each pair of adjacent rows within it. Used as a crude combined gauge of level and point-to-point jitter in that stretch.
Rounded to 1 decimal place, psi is 9.3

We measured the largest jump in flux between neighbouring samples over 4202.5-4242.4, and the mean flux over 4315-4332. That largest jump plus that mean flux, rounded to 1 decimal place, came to 9.5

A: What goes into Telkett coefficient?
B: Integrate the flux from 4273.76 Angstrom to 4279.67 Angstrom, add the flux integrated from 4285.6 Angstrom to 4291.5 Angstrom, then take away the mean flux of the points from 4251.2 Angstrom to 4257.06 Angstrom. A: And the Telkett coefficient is 76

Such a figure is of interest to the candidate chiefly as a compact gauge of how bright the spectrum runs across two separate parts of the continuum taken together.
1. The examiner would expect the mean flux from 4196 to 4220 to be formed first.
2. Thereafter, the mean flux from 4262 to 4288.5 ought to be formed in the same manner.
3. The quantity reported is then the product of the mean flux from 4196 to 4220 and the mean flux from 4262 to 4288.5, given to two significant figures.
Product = 43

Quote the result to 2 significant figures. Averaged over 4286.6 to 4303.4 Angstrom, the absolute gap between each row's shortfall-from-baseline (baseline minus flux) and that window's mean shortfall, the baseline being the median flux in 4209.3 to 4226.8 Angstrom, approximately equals 0.60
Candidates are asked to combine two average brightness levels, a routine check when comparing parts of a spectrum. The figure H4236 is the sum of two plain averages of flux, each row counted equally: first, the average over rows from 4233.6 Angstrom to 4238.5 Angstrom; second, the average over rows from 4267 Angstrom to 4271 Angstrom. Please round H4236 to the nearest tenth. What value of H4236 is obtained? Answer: 15.2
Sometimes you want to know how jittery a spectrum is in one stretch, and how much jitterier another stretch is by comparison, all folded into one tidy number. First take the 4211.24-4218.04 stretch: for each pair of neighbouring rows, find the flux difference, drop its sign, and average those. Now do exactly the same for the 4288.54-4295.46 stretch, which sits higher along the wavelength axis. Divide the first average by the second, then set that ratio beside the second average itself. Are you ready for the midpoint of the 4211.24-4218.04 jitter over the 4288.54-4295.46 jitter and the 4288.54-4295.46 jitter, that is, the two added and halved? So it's 1.0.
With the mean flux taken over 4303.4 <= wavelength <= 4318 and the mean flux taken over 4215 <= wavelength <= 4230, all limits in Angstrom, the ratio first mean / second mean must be 1.03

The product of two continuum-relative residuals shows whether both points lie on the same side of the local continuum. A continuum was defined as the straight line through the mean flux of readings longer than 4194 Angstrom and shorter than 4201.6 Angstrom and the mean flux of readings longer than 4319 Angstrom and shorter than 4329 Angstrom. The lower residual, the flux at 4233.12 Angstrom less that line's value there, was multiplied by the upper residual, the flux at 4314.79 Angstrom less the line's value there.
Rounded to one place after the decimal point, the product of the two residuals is -2.0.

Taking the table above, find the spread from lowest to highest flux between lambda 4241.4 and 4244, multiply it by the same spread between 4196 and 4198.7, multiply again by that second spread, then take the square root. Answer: 1.0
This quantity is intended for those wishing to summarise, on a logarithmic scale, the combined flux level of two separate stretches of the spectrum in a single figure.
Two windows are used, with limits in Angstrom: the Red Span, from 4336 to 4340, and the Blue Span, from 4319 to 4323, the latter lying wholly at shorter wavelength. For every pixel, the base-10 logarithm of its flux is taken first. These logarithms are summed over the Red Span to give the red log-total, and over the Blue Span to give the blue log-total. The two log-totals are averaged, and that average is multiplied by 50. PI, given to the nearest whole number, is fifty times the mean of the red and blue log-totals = 173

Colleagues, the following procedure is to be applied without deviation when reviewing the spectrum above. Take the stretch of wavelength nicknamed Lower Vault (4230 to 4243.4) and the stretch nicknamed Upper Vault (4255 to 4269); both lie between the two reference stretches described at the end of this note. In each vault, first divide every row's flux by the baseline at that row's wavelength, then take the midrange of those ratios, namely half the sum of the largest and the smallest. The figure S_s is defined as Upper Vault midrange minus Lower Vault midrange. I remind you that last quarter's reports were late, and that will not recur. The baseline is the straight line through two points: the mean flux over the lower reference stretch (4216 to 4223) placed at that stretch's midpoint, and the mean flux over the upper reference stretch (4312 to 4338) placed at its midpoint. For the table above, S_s -0.27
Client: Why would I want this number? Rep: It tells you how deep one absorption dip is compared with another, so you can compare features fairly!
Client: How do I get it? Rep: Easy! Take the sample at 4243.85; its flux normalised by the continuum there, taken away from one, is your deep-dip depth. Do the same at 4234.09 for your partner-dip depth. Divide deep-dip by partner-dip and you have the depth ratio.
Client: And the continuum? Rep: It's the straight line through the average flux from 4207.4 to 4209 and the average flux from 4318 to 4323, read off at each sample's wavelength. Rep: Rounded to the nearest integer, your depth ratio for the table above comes 1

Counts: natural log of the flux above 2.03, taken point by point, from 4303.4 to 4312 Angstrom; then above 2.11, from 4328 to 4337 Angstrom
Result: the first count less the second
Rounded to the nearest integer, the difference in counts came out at 0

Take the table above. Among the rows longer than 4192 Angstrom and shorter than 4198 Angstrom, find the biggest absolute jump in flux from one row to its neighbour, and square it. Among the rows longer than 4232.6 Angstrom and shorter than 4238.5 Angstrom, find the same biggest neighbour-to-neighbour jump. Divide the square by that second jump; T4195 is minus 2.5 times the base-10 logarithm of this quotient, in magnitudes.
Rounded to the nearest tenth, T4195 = 0.4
